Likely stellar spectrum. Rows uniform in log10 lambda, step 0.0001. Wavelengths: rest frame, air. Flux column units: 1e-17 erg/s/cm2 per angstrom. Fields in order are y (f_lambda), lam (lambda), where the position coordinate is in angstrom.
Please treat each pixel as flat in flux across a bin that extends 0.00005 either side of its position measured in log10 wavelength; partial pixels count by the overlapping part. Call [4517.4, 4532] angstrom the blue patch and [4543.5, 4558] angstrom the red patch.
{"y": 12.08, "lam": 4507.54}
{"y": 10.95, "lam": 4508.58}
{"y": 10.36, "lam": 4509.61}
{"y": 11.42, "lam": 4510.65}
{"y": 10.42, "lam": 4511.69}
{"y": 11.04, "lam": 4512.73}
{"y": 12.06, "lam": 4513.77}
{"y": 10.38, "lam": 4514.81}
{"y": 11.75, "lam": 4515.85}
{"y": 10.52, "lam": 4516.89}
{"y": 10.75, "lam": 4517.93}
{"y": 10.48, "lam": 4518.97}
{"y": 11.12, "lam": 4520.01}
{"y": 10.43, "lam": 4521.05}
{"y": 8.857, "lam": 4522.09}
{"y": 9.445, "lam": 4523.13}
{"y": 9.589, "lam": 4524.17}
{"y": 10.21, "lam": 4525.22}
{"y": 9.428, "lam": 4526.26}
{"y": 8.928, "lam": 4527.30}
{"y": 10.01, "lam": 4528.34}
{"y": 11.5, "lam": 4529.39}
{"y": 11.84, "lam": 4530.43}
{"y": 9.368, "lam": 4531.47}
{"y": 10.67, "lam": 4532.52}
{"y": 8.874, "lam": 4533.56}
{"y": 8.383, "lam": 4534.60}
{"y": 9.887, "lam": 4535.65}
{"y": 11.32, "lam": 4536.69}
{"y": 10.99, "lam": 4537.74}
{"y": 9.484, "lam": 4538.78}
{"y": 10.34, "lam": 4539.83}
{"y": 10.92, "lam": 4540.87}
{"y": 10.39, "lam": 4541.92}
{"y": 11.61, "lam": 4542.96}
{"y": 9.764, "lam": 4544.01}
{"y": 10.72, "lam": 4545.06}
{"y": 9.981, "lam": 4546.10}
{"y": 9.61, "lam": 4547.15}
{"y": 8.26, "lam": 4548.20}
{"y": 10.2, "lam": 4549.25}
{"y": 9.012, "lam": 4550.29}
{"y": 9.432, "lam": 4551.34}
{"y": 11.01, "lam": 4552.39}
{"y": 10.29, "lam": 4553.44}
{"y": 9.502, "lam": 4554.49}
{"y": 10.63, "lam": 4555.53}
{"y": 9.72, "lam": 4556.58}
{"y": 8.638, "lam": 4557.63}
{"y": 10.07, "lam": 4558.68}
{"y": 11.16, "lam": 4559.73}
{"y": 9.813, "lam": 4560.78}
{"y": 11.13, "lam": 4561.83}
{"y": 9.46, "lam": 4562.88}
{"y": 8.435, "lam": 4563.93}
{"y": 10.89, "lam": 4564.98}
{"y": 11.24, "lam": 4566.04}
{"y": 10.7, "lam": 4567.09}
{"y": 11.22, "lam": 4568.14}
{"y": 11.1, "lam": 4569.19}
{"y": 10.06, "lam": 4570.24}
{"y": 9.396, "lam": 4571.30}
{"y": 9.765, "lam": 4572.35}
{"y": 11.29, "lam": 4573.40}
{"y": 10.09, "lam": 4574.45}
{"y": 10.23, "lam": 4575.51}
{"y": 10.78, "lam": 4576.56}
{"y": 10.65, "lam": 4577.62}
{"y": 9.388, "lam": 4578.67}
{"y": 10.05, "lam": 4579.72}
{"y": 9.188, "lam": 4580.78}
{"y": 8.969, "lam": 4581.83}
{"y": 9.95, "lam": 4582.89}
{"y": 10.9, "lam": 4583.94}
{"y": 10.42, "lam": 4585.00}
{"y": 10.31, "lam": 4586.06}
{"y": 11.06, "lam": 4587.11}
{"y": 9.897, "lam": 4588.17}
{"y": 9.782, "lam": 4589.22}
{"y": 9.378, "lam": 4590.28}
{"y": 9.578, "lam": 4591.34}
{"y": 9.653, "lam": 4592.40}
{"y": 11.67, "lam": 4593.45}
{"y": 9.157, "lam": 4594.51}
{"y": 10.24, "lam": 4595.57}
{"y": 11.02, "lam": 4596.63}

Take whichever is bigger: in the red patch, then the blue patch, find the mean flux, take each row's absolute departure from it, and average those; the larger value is 0.765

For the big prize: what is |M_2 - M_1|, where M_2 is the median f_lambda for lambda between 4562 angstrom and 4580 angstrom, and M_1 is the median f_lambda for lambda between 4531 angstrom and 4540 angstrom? 0.34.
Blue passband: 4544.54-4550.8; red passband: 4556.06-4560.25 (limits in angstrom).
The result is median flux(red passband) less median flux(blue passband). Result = 0.10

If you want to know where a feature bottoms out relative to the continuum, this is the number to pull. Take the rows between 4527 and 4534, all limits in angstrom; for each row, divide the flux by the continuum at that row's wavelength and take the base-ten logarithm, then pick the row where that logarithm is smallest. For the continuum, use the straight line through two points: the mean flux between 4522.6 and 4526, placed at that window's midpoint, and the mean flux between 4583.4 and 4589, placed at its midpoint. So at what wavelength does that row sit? 4533.56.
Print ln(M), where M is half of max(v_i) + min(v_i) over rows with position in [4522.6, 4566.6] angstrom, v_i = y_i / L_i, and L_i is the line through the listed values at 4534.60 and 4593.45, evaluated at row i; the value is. 0.14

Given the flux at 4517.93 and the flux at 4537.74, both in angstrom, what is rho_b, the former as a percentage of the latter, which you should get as 98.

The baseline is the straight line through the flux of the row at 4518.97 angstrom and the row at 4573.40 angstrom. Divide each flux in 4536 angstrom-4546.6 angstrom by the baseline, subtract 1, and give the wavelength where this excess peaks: 4542.96 angstrom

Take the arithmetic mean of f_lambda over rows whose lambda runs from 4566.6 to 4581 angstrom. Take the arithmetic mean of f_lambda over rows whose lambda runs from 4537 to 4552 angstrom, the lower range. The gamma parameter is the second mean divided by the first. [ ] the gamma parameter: 0.98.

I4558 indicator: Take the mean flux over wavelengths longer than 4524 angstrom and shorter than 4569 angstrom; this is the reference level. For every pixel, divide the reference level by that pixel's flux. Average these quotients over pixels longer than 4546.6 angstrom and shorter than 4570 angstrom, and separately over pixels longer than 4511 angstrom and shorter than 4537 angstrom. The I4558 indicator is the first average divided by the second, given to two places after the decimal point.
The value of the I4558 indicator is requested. 1.02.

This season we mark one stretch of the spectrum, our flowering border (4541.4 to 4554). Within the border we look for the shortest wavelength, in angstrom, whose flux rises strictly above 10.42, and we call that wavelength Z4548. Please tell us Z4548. 4542.96 angstrom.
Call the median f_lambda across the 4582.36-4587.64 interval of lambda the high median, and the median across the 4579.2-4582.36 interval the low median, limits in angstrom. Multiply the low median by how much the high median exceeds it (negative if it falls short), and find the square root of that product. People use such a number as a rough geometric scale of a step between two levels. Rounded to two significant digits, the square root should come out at 3.4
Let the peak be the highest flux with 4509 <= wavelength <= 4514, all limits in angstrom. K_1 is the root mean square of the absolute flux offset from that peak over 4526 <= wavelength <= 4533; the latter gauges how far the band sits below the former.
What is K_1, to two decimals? 2.09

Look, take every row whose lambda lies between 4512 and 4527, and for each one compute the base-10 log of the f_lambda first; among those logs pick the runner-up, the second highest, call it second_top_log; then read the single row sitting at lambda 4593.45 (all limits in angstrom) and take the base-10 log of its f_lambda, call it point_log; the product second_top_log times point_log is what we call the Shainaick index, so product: 1.14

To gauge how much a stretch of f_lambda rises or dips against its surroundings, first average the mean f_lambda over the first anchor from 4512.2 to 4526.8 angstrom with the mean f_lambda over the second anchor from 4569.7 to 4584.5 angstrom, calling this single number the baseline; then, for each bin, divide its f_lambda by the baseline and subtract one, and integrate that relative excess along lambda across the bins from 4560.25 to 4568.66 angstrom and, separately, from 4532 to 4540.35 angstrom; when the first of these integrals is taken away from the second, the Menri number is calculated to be -0.30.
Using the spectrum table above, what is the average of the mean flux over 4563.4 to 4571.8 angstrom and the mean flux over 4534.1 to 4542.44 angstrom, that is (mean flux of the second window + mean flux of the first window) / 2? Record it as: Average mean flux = 10.3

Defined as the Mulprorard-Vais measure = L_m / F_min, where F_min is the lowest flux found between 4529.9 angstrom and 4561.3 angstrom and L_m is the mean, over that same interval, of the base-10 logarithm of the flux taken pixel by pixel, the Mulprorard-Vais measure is 0.121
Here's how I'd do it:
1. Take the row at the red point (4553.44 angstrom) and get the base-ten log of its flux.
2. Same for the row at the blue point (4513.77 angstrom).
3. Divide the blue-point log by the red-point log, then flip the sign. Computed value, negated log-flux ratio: -1.07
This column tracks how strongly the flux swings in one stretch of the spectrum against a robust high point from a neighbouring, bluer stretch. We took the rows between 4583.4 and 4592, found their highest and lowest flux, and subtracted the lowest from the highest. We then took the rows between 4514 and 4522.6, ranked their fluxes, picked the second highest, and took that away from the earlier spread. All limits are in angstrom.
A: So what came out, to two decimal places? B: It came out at -9.44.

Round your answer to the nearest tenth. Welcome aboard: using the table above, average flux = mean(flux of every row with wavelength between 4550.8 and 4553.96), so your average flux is 10.2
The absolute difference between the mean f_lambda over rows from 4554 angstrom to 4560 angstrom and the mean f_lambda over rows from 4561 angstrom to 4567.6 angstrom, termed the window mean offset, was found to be 0.36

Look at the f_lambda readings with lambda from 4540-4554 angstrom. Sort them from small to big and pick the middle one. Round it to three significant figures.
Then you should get 10.2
